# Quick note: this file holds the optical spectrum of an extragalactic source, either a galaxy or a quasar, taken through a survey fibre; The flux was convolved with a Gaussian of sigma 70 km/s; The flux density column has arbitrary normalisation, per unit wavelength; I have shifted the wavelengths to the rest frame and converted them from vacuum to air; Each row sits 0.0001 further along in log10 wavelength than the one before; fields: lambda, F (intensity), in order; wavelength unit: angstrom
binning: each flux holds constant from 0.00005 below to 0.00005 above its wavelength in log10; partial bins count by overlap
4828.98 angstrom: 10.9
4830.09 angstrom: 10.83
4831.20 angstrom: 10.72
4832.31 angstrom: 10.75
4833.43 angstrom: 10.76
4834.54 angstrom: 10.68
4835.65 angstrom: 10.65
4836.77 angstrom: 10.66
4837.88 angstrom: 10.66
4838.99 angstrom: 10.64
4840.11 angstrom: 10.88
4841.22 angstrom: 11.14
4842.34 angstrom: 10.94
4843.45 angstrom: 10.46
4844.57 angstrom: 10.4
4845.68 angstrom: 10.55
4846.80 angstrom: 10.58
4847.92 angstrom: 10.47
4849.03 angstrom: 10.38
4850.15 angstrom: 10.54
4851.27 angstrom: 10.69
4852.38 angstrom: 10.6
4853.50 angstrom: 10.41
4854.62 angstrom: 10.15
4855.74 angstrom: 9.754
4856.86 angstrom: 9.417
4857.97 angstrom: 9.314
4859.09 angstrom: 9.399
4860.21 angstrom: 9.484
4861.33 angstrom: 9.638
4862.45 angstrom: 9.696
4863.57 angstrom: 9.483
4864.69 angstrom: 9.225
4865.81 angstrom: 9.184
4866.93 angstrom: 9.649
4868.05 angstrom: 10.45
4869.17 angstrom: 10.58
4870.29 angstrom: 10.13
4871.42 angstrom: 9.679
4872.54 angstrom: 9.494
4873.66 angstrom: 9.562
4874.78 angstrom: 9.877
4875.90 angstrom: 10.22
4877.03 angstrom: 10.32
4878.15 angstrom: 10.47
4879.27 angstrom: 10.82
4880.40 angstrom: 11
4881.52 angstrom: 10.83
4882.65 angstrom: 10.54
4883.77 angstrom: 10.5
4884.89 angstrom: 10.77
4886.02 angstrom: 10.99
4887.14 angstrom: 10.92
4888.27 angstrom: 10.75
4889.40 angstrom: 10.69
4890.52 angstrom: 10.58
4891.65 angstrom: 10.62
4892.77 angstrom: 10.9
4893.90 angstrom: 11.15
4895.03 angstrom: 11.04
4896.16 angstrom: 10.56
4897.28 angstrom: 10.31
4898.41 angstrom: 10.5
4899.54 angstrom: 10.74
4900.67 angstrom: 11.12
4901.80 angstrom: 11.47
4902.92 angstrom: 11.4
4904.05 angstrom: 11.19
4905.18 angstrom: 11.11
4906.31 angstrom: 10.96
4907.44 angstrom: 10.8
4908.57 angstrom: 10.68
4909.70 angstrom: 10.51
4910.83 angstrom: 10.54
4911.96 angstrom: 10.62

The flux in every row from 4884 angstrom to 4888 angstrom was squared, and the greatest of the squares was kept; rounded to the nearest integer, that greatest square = 121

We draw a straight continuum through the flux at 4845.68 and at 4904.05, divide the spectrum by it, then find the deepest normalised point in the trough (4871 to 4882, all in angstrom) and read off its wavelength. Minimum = 4872.54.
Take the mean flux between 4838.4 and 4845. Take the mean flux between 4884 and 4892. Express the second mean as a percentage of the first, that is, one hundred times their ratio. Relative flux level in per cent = 100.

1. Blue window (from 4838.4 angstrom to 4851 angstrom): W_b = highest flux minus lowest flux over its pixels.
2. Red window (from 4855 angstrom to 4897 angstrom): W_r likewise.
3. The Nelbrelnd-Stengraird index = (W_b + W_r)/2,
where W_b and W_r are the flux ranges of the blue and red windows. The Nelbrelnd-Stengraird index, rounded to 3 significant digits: 1.36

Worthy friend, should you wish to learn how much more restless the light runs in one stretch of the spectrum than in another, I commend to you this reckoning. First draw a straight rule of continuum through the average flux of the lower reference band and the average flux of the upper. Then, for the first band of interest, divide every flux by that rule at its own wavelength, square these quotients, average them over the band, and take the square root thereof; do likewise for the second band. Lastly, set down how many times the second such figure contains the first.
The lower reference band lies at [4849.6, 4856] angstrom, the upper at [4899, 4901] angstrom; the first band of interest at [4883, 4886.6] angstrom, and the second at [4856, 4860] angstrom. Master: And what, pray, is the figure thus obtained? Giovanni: 0.90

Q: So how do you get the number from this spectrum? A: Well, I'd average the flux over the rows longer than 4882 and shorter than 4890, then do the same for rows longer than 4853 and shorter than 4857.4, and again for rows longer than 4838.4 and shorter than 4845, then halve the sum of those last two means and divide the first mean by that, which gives 1.04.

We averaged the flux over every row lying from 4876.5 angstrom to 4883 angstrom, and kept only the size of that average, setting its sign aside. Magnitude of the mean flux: 10.7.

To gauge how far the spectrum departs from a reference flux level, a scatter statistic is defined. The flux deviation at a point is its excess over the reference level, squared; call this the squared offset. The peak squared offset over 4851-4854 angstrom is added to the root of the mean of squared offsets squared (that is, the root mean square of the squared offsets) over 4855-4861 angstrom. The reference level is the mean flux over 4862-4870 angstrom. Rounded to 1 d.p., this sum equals 1.0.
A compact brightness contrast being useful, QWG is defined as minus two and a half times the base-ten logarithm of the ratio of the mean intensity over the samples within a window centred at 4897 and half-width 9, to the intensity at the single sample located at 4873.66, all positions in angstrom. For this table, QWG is -0.14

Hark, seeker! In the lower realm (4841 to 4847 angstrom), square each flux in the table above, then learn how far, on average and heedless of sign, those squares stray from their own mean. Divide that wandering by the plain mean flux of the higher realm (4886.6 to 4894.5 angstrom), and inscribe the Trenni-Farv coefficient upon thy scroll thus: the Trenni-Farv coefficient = 0.48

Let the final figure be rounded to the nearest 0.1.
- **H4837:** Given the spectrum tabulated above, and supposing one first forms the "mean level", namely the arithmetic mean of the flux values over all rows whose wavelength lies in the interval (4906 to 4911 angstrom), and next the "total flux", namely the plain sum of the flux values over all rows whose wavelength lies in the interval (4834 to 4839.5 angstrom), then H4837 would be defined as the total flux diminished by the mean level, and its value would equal 42.6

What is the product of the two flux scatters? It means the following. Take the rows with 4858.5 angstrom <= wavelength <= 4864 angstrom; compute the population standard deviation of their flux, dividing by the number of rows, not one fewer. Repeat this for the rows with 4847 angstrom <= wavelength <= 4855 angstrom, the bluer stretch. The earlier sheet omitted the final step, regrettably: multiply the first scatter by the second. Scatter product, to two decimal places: 0.02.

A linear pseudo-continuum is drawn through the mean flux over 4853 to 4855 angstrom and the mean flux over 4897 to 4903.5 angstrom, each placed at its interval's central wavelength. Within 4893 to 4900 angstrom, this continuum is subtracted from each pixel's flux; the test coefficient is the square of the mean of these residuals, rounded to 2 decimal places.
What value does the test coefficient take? 0.03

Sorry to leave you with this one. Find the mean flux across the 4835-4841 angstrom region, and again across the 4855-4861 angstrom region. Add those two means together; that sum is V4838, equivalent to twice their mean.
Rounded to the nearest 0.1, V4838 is 20.2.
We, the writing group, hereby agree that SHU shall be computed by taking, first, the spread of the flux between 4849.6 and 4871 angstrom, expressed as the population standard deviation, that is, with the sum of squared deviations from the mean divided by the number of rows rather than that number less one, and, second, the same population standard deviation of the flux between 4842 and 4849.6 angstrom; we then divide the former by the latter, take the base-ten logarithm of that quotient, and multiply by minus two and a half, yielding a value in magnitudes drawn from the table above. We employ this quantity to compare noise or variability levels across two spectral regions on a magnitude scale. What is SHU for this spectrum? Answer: -1.2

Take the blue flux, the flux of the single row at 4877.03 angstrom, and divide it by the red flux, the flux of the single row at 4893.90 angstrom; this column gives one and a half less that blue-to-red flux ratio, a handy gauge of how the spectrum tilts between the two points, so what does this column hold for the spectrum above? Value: 0.574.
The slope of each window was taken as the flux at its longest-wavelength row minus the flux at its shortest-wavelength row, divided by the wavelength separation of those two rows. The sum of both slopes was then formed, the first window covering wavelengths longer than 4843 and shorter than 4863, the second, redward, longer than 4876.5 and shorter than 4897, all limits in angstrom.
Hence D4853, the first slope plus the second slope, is -0.03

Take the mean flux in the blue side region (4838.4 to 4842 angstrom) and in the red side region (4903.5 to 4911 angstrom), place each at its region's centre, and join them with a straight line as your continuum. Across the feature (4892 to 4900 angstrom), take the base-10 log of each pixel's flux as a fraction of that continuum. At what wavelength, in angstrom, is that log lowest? 4897.28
